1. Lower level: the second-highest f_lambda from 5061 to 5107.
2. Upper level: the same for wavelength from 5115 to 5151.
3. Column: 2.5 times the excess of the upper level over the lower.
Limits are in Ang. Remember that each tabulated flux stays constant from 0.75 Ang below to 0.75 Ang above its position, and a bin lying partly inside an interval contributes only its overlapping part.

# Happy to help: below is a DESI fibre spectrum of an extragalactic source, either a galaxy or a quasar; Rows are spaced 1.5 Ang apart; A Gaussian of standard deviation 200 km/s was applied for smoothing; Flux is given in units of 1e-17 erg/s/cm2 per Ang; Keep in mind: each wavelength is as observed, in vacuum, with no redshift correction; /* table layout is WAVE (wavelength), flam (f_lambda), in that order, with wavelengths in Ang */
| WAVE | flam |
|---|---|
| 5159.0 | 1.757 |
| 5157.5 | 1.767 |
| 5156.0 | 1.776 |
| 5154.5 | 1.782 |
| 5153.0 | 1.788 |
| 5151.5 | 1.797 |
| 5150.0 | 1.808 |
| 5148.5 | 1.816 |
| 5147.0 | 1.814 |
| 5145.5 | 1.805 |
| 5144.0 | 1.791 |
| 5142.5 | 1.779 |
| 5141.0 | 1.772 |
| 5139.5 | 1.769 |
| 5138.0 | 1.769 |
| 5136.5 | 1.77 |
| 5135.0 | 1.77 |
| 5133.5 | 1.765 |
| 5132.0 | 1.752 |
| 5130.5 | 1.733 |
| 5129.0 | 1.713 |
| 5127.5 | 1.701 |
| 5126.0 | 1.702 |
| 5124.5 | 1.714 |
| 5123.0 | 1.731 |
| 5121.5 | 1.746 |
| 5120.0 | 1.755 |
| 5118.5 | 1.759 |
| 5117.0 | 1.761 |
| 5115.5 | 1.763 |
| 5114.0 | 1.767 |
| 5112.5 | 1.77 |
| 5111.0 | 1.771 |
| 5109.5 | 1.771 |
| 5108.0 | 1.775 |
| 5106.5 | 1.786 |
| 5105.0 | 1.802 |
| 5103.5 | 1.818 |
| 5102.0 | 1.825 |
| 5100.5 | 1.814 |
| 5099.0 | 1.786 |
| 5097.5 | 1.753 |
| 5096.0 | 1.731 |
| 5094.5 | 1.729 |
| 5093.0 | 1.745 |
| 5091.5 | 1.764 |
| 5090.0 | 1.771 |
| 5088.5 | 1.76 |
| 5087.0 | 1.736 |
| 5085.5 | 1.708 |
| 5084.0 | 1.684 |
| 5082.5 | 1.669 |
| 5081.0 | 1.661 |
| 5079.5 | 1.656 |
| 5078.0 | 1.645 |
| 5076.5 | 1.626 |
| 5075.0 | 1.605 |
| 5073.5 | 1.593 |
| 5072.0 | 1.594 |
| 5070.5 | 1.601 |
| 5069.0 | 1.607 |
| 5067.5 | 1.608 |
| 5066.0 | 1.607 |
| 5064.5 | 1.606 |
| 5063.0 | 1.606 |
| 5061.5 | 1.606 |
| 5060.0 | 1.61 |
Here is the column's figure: -0.01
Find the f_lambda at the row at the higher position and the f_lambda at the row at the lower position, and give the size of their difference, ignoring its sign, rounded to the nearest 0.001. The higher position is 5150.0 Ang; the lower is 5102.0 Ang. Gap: 0.017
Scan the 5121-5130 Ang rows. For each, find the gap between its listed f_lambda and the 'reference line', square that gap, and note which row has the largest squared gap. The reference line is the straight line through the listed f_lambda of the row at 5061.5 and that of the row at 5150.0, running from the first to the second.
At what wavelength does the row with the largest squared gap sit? 5127.5 Ang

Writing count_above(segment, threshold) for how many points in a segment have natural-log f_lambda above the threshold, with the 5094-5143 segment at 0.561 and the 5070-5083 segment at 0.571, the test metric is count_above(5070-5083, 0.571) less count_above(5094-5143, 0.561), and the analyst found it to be -23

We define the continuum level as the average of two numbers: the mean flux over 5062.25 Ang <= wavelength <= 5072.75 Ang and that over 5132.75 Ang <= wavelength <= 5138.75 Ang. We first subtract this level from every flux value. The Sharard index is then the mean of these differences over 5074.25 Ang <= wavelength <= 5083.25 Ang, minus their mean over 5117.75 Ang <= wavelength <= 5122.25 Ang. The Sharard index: -0.11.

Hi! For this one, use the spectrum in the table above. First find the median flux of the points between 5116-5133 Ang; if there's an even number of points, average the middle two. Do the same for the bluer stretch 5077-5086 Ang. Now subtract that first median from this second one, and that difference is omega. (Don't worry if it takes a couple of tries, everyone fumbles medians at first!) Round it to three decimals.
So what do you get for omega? -0.068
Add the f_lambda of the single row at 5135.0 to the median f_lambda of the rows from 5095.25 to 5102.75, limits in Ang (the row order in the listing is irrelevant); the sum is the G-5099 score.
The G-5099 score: 3.56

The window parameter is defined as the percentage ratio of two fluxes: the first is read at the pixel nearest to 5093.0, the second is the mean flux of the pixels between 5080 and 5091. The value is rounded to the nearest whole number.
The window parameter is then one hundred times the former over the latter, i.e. 102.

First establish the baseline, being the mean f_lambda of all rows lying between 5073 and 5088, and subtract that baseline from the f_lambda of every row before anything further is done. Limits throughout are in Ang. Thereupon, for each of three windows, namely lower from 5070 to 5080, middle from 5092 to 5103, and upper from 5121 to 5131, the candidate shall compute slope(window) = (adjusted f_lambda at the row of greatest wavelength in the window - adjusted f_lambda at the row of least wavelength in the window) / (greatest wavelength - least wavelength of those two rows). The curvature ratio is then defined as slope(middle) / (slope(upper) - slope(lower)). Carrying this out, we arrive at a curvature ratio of -1.2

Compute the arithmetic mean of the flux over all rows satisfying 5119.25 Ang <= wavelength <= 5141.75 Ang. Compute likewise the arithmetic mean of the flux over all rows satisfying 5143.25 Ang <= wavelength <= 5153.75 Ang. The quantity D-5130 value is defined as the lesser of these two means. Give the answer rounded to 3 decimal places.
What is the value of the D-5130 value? 1.744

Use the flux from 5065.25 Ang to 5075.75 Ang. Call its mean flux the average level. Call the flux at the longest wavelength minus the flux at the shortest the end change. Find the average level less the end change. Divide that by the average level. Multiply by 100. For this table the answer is 100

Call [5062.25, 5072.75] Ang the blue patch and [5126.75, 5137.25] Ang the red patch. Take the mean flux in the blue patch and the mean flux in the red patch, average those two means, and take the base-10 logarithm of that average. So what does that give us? 0.224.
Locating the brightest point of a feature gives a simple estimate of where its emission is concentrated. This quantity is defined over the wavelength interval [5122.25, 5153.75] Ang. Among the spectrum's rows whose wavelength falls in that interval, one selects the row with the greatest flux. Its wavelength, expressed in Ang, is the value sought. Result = 5148.5 Ang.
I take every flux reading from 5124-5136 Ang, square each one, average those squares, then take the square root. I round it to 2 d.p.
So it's 1.73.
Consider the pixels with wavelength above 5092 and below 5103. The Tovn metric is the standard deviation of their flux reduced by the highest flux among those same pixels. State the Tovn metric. -1.79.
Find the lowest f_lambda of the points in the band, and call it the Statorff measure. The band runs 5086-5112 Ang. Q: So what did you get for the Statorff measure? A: 1.729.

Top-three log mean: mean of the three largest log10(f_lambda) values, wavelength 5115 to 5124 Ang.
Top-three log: 0.246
